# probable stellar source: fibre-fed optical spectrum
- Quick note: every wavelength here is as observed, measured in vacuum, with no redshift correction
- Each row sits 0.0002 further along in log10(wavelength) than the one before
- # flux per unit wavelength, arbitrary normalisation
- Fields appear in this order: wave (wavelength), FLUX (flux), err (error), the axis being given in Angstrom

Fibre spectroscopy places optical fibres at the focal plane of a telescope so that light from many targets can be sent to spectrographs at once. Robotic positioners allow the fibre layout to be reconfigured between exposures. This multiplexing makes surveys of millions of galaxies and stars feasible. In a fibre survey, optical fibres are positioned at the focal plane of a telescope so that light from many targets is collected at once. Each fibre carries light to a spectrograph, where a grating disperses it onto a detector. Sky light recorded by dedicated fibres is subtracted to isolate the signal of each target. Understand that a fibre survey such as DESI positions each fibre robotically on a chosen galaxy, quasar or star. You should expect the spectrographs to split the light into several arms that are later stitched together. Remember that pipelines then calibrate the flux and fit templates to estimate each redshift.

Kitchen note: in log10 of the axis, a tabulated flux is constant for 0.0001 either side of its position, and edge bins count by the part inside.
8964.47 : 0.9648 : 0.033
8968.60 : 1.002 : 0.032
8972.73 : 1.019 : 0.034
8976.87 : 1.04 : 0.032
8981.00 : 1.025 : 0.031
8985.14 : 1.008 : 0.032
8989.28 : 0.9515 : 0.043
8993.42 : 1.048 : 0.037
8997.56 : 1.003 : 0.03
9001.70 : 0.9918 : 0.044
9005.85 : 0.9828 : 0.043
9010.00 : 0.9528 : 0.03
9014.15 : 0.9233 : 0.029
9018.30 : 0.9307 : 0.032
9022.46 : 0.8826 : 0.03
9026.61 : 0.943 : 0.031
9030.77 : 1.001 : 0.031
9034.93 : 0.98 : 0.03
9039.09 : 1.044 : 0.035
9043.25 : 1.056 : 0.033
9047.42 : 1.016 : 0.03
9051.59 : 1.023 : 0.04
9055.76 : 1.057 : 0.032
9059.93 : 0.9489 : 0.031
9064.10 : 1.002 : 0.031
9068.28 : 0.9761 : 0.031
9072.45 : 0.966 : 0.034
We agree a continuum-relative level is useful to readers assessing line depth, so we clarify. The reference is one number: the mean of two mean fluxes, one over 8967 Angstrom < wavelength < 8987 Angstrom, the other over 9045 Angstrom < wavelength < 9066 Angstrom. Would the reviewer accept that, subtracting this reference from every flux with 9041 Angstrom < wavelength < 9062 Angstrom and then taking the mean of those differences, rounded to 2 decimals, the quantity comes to 0.01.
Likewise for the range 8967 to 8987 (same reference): 0.00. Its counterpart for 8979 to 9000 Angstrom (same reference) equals -0.01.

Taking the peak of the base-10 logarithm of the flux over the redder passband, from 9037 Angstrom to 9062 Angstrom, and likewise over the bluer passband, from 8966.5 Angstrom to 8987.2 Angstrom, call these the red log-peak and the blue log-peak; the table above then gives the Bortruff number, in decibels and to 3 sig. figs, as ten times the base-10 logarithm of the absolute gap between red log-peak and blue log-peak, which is -21.5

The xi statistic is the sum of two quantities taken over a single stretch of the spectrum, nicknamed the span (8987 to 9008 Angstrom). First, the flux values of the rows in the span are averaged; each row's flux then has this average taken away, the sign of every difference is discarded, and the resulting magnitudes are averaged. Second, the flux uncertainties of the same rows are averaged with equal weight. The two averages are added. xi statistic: 0.063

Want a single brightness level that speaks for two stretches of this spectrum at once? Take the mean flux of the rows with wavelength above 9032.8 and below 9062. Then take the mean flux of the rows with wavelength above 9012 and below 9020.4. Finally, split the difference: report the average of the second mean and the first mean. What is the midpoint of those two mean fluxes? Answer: 0.97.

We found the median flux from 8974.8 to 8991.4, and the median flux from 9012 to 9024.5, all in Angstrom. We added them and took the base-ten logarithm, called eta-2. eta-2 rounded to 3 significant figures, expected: 0.288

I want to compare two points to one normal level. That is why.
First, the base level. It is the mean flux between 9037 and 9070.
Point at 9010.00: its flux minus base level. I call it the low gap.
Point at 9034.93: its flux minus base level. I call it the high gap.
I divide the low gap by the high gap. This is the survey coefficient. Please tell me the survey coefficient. 1.8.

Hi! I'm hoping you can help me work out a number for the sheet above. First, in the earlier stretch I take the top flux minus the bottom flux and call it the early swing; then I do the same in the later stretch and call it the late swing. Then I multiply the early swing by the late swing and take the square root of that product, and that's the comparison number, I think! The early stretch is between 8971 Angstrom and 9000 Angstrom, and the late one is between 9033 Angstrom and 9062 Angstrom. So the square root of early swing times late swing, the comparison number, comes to 0.102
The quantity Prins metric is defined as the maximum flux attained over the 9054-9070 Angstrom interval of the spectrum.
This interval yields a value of 1.057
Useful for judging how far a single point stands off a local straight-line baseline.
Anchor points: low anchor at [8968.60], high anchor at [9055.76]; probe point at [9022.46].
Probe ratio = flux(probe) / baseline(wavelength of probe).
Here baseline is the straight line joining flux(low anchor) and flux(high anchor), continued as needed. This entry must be 0.85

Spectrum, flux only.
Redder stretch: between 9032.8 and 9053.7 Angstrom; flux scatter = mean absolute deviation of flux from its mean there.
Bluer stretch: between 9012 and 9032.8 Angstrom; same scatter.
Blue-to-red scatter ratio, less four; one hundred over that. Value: -38.0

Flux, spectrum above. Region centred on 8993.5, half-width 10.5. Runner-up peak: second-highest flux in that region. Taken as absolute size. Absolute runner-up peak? 1.01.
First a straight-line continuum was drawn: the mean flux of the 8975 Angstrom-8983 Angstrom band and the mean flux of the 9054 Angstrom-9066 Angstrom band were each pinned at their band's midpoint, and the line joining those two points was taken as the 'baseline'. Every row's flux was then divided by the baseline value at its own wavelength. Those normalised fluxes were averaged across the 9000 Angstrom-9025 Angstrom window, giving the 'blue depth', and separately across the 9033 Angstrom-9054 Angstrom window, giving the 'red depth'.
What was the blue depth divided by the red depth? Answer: 0.91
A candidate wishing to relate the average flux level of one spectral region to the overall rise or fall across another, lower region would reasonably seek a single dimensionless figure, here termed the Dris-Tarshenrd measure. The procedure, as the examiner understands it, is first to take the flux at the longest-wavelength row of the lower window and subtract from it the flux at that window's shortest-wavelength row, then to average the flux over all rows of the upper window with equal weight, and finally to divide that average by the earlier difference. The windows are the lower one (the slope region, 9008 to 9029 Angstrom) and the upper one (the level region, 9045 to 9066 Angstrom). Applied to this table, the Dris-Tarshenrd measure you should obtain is -103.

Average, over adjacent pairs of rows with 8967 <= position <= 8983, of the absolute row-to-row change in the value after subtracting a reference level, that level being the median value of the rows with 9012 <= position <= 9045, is 0.018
